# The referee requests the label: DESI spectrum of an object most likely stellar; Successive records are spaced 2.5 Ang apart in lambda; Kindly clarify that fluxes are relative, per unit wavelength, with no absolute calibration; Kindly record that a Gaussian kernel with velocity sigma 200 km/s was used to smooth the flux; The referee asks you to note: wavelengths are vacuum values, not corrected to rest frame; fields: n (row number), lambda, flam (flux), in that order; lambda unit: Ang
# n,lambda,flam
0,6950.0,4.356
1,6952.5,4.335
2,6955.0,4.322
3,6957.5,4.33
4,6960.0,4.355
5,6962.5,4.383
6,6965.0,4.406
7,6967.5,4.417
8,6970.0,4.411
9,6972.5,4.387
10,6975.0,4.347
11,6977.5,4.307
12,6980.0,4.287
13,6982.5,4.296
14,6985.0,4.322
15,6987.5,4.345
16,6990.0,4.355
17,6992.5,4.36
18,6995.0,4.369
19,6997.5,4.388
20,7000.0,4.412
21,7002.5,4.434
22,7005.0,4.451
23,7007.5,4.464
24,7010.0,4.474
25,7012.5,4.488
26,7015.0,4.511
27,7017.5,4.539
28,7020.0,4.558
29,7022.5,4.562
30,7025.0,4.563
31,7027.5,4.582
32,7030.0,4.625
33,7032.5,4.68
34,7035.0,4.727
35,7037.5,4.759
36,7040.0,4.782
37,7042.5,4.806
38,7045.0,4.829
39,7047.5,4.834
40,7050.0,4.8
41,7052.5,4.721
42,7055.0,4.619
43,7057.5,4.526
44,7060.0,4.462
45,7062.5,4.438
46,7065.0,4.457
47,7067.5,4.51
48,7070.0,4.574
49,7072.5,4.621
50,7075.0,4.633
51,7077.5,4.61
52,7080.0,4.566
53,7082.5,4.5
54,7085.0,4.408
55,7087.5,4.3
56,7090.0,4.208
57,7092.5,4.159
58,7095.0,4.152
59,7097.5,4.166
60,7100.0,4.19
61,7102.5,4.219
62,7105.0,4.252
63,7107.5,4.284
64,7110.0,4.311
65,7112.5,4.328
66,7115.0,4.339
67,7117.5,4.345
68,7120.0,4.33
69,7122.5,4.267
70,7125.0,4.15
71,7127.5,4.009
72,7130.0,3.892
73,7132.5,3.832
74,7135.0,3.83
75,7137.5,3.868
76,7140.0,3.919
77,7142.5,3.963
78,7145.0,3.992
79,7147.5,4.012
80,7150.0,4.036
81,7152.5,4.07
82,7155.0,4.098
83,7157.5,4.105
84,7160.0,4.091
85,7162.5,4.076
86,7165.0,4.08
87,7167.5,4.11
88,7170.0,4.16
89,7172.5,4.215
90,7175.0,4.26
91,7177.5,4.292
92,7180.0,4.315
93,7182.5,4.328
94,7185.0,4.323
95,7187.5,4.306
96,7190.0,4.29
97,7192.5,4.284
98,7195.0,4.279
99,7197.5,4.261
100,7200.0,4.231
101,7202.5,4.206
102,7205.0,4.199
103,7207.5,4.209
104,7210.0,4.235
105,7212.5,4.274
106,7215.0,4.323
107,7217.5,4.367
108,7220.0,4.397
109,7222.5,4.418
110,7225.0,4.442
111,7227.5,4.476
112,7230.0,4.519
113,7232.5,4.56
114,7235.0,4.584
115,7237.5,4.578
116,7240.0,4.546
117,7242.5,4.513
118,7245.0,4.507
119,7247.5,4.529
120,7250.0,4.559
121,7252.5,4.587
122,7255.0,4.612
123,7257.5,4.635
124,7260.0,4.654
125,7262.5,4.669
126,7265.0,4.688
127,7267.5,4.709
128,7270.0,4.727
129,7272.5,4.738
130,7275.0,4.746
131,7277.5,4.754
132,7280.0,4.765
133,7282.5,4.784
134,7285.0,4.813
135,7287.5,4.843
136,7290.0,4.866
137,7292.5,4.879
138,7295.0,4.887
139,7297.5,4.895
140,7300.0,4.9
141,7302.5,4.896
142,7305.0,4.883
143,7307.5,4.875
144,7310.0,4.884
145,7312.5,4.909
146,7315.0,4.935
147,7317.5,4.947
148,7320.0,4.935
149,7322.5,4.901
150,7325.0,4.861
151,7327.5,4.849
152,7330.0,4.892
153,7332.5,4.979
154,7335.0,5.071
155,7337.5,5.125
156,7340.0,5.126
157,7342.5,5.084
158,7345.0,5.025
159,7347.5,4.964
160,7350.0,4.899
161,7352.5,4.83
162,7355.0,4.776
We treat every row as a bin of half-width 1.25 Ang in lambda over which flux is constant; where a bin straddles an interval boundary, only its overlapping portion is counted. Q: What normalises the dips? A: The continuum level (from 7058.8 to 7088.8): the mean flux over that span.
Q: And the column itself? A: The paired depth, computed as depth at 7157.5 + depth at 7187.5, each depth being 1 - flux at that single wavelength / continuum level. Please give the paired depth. 0.13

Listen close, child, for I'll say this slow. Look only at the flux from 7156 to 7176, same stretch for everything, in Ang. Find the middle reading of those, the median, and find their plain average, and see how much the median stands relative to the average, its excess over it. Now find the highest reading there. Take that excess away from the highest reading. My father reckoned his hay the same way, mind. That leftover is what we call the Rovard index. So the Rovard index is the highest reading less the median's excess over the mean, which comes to 4.29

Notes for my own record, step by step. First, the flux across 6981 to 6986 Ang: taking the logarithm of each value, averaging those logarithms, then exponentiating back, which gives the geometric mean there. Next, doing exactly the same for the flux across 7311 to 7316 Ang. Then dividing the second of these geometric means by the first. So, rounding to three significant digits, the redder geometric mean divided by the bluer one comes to 1.14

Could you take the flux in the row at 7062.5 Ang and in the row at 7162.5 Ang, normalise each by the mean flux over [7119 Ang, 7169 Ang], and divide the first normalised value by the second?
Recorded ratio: 1.09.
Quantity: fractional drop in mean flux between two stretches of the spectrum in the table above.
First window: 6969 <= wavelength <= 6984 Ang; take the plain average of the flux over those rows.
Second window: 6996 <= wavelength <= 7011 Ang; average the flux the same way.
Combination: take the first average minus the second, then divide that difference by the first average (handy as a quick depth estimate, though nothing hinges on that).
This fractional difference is -0.02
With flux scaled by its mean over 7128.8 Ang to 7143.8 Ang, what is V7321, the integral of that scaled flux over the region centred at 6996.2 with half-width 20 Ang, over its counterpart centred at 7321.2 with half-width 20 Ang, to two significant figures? 0.89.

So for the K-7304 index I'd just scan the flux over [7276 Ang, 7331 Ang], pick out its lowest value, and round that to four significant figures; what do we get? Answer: 4.754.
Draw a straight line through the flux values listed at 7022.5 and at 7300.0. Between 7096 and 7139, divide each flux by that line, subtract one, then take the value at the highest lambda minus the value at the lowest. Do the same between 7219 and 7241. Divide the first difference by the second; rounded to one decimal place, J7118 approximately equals -2.8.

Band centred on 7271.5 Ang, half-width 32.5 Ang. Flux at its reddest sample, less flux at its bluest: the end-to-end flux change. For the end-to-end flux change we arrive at 0.35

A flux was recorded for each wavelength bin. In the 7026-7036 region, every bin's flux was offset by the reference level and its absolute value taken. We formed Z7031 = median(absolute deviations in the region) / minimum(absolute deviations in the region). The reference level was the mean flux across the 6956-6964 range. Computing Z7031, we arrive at 1.3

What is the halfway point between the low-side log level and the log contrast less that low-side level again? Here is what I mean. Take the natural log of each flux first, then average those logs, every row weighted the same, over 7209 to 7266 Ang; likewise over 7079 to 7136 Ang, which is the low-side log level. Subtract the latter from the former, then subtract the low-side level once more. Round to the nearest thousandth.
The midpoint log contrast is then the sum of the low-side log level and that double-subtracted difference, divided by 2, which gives 0.033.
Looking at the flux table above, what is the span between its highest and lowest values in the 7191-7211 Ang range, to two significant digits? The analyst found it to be 0.085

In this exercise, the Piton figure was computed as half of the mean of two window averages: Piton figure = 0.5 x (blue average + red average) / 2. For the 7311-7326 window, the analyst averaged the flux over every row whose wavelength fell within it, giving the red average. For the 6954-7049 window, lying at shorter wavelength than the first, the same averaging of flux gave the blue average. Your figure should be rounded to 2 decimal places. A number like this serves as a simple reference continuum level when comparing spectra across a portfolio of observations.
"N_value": 2.35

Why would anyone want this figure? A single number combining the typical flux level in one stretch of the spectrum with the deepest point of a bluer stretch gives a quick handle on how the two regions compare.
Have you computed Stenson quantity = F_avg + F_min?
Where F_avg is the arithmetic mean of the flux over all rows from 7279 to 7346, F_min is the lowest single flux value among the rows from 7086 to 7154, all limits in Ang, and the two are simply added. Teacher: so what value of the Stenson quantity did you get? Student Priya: 8.75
